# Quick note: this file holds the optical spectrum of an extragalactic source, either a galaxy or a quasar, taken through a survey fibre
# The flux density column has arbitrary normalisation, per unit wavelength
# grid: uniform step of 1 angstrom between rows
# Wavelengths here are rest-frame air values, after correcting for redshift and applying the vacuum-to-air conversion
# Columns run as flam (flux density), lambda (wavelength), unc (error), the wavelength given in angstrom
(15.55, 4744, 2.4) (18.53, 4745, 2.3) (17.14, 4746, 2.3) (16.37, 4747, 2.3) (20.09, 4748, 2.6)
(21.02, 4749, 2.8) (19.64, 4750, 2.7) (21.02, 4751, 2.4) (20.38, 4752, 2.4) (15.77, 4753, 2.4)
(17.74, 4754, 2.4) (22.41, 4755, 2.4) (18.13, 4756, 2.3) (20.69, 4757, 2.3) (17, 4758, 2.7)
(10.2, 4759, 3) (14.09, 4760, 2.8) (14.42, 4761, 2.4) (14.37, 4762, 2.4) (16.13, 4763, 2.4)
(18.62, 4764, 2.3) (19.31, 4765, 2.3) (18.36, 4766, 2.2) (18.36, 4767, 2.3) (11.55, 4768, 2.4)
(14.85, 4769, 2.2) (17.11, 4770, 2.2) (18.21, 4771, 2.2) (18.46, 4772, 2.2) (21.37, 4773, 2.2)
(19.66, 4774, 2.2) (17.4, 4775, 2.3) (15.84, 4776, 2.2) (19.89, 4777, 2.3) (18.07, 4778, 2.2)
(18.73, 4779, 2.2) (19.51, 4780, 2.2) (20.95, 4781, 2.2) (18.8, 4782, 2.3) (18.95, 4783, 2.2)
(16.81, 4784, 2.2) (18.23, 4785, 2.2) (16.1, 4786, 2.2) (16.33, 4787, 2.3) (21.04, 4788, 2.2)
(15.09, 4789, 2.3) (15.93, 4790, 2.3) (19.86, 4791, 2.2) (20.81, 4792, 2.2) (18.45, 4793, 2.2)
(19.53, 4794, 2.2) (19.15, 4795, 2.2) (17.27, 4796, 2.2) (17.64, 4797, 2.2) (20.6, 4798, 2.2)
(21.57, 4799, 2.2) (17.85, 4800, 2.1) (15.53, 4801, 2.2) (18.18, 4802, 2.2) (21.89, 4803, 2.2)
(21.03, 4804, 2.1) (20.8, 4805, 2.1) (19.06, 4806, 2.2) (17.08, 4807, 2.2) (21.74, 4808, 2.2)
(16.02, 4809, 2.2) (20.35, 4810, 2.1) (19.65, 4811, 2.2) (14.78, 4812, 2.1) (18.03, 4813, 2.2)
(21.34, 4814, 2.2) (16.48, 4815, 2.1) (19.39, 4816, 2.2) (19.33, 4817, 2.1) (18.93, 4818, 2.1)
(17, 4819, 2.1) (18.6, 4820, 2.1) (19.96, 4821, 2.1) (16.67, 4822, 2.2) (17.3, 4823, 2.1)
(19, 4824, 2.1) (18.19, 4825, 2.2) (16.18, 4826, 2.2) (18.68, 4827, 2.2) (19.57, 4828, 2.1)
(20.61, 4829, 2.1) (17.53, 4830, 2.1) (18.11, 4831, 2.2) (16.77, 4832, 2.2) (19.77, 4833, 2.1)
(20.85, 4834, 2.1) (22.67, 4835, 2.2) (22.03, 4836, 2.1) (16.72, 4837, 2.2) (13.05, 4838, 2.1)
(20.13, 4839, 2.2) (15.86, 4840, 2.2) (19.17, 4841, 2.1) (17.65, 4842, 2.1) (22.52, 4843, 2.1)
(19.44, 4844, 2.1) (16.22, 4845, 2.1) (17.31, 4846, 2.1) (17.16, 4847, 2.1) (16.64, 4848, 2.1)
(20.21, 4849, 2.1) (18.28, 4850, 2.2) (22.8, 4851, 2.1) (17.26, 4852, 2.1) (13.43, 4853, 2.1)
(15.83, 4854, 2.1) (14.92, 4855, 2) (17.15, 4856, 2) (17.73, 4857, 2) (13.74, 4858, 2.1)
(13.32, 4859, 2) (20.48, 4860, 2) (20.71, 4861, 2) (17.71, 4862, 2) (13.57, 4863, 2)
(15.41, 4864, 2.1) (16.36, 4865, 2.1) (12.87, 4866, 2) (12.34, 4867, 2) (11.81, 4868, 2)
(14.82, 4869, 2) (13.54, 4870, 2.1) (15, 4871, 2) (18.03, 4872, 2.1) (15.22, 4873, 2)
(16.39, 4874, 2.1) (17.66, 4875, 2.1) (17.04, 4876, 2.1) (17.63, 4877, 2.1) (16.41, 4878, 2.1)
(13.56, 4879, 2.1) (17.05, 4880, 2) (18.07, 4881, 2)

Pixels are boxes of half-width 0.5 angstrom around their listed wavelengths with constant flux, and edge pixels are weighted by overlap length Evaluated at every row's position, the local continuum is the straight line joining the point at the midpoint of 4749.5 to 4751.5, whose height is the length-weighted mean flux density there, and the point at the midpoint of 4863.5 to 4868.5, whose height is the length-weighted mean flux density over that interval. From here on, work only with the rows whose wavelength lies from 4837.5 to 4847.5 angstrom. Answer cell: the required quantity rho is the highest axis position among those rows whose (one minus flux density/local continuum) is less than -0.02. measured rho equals 4847 angstrom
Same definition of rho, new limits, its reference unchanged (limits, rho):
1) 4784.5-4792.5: 4792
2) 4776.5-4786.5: 4783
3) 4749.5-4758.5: 4757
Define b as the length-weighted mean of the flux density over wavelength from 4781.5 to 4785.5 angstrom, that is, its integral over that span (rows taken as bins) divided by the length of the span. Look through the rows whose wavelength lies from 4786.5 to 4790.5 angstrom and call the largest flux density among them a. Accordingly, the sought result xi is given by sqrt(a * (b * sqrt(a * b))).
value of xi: 87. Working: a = 21.04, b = 18.2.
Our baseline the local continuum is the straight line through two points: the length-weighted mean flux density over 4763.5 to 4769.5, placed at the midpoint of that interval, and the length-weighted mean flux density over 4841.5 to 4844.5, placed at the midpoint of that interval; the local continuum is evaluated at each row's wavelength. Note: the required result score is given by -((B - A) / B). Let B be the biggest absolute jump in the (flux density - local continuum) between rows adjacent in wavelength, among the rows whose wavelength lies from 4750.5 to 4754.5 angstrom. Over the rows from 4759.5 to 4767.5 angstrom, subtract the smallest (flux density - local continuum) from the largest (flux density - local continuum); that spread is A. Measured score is 0.08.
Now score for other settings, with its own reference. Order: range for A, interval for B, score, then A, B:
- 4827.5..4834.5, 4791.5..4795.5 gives 0.67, 4.0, 2.4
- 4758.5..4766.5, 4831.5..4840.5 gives 0.26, 8.9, 7.0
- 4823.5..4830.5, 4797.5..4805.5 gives 0.15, 4.3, 3.8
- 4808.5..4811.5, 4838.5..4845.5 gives -0.11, 4.3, 4.8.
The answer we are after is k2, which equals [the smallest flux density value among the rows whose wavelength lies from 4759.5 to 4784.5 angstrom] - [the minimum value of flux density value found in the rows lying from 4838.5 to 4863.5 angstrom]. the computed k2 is -1.8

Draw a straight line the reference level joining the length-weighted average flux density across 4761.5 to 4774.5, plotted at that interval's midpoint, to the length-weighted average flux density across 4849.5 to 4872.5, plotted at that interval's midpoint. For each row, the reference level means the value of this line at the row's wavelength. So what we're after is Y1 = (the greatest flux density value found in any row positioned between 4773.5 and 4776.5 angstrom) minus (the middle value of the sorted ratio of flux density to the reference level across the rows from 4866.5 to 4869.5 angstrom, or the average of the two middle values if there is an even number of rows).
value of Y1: 18.9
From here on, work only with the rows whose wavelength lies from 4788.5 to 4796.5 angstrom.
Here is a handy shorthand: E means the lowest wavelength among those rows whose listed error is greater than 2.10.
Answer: 4789 angstrom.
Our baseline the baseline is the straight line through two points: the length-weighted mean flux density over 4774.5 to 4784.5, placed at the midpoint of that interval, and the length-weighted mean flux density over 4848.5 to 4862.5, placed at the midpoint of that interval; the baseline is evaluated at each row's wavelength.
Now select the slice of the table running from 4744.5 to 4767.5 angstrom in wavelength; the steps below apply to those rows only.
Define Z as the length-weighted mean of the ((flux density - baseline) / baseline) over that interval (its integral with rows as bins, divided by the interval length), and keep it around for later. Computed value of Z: -0.05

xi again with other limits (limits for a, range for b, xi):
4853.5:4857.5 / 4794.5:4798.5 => 78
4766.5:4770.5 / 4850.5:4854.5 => 75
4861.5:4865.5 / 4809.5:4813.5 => 76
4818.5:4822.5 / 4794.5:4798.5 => 85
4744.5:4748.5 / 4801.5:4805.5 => 91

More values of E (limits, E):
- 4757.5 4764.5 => 4758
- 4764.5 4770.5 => 4765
